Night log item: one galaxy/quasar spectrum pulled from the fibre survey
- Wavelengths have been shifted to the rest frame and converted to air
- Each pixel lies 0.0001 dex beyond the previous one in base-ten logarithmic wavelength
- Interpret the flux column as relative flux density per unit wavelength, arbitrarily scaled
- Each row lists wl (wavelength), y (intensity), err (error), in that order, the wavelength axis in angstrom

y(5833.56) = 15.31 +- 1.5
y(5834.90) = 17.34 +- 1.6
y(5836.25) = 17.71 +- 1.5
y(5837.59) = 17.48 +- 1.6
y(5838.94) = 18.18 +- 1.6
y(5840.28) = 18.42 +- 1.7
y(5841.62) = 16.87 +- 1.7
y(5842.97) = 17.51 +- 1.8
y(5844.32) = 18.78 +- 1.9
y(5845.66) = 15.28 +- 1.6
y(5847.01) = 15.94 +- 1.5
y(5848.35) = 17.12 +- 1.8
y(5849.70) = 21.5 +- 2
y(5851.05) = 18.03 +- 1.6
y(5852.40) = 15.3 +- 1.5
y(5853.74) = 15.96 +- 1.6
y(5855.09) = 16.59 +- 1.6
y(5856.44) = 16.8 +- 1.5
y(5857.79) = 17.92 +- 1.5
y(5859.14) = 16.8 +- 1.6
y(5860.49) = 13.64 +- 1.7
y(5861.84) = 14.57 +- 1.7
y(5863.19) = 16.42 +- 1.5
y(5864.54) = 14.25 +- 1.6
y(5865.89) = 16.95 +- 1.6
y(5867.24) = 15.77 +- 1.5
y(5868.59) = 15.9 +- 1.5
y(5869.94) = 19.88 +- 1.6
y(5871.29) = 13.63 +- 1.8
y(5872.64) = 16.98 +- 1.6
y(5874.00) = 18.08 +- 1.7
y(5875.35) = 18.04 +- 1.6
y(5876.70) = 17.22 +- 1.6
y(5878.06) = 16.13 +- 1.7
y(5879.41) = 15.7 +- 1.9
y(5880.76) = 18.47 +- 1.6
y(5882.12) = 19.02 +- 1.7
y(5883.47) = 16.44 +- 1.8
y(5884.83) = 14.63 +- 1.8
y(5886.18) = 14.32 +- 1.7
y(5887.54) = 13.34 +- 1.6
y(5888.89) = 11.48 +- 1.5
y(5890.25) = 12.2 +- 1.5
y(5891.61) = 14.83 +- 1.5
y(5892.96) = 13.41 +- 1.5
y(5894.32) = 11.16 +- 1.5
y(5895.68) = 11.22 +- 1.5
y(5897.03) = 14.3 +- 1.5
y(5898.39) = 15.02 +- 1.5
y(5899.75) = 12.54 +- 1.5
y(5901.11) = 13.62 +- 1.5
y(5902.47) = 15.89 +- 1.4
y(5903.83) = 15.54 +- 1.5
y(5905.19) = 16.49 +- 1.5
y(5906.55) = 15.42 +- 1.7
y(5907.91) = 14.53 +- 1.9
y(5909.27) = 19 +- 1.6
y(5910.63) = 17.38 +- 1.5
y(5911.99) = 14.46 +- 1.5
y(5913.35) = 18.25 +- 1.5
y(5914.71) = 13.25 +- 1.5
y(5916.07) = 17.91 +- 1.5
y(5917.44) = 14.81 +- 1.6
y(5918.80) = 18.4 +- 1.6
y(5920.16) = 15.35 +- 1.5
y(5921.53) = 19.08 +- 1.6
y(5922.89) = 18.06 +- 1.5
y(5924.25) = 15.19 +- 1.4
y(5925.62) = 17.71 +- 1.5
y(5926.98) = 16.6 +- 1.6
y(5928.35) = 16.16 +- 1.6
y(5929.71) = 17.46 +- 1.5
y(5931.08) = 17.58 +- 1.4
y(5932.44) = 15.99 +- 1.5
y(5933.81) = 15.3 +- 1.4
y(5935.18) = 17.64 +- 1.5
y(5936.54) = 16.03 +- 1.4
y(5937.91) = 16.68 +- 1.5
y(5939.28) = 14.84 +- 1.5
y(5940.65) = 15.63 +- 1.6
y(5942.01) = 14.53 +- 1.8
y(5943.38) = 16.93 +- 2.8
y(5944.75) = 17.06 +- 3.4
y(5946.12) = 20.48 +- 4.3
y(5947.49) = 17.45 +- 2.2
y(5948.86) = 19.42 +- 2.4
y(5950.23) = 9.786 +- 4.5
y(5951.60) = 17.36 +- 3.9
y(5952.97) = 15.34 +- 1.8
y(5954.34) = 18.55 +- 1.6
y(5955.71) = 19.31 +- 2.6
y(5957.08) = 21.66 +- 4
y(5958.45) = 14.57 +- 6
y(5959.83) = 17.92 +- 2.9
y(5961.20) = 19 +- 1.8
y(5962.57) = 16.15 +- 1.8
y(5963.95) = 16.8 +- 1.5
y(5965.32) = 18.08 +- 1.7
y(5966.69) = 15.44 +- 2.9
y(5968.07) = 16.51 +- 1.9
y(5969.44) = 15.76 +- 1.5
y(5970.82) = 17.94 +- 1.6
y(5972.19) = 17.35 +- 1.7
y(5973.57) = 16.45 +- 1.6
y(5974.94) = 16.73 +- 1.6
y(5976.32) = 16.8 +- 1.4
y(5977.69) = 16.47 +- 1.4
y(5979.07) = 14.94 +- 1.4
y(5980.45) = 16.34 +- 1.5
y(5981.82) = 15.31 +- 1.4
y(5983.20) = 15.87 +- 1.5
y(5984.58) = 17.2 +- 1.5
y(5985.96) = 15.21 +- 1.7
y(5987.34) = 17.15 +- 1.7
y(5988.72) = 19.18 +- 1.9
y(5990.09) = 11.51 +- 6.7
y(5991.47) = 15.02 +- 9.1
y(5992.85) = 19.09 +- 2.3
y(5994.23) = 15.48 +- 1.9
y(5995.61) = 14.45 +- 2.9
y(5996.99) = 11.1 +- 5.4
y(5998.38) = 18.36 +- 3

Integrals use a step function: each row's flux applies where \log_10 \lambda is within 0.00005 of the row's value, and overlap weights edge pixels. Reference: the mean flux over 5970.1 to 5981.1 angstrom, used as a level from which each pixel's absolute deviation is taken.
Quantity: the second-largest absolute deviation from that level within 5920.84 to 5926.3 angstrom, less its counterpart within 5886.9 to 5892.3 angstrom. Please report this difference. -3.0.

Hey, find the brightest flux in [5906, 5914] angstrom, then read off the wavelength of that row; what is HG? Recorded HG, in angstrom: 5909.27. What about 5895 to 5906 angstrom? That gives 5905.19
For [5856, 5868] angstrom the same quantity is 5857.79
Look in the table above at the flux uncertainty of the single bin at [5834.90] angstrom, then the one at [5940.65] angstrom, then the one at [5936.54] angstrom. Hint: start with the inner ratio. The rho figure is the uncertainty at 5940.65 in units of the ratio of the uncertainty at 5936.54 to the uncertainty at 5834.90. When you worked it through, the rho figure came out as 1.83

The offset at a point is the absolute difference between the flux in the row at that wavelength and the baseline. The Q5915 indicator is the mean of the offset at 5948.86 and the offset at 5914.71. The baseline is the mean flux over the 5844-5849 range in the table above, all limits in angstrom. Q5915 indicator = 3.1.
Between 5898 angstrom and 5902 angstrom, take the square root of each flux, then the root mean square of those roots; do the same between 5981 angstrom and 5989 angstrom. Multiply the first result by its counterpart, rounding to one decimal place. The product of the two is 15.1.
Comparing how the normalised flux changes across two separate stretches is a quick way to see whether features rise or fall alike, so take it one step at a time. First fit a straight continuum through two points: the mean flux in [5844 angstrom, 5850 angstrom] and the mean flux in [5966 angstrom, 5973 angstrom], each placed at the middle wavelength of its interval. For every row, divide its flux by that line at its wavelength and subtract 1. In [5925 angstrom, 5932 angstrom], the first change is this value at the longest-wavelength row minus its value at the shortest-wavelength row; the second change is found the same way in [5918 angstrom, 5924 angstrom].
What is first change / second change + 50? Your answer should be 50.3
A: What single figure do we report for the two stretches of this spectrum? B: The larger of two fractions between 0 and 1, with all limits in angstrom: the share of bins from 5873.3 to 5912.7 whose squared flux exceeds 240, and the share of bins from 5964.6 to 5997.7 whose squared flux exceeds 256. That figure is 0.54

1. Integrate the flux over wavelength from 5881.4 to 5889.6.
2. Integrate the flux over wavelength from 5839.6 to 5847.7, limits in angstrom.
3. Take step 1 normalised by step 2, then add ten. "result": 10.9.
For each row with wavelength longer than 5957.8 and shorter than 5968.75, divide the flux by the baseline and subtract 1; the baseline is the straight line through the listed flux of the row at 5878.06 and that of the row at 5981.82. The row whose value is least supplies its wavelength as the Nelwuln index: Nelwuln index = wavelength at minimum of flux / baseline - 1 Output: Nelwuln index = 5958.45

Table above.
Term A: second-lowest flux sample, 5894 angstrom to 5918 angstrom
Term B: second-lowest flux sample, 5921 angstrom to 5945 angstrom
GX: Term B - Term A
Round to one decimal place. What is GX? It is 3.6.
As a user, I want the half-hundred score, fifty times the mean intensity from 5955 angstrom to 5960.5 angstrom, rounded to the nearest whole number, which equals 918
